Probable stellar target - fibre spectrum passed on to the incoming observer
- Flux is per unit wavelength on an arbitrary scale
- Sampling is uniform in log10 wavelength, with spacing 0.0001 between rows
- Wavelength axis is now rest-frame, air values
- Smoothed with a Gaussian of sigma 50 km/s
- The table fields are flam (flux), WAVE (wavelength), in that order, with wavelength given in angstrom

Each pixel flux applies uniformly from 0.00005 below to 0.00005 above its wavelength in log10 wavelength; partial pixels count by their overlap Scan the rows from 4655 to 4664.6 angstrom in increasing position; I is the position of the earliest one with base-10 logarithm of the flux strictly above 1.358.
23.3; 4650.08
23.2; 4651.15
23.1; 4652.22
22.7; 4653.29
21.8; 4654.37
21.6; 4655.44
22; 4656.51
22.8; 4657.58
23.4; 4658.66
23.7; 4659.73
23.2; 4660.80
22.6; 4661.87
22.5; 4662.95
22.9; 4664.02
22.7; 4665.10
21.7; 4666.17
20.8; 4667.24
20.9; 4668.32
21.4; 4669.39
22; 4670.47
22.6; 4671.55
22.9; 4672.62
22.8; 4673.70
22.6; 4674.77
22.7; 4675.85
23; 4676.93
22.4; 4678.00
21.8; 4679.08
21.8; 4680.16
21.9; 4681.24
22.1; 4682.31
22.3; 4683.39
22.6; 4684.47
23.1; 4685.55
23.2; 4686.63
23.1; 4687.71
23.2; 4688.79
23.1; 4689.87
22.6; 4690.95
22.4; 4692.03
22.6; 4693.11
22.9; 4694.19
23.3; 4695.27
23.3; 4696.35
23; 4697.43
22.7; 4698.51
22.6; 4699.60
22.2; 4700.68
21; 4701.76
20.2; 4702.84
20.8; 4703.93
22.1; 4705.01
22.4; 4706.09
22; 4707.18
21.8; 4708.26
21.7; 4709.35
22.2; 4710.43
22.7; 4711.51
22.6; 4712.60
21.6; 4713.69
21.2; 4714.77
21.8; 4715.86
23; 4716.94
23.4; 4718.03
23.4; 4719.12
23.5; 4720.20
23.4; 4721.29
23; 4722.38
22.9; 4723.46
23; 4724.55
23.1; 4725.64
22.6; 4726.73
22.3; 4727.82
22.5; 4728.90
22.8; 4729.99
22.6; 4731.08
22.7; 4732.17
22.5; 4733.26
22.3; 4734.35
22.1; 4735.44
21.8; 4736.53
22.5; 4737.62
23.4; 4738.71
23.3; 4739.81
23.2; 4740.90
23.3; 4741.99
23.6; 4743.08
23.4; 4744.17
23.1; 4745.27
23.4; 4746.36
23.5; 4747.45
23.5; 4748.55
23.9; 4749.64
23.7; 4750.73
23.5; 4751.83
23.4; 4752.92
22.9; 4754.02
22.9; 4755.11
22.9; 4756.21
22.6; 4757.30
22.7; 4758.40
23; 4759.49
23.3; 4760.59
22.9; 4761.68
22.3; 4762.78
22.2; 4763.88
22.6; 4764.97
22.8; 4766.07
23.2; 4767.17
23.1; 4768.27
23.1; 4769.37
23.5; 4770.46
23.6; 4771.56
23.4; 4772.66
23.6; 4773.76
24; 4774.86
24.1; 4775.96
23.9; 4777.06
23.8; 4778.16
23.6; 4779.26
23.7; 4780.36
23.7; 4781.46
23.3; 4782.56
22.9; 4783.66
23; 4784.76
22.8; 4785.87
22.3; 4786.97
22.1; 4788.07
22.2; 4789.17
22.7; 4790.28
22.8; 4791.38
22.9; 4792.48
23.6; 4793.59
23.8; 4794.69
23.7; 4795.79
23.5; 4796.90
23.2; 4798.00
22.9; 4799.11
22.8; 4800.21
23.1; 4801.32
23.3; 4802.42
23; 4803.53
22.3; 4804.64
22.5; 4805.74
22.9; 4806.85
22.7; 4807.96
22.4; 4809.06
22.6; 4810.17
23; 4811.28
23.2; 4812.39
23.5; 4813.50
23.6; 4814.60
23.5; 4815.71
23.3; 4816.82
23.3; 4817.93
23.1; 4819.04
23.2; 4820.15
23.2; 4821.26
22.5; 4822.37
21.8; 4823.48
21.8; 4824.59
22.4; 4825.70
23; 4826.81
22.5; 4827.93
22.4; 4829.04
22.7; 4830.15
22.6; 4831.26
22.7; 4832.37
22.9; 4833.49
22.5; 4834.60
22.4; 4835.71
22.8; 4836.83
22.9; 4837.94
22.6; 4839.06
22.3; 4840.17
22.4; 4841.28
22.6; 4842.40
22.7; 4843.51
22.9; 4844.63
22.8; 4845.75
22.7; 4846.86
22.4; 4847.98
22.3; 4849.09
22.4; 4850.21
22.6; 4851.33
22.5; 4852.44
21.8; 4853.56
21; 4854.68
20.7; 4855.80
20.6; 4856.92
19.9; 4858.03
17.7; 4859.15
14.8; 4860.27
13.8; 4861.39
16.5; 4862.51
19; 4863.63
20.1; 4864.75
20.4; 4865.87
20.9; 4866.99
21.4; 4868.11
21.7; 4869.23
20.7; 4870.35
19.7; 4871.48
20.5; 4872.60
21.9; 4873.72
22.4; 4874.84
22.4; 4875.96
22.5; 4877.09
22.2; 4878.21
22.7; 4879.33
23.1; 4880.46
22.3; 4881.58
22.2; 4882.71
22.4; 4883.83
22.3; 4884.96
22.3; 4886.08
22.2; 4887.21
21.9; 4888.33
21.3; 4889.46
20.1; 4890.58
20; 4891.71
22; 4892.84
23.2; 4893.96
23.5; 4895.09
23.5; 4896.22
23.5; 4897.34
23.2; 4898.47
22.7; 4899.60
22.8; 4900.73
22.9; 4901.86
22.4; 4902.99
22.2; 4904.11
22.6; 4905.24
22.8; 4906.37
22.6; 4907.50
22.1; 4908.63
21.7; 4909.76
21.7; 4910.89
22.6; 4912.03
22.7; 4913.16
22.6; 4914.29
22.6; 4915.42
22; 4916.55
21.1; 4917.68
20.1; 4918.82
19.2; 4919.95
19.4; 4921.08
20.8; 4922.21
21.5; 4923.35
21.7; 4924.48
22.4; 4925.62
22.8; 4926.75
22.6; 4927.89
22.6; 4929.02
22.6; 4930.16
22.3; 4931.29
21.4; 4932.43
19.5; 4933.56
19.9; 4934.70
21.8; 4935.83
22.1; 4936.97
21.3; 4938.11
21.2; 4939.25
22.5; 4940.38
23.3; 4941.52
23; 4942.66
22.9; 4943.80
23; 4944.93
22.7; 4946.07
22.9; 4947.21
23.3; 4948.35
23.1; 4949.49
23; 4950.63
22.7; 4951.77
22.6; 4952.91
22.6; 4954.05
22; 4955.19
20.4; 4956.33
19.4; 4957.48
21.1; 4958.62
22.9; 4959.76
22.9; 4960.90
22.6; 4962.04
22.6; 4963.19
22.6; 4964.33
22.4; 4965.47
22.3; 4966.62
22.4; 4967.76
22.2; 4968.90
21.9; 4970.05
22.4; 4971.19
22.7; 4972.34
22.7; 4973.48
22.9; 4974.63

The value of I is 4658.66 angstrom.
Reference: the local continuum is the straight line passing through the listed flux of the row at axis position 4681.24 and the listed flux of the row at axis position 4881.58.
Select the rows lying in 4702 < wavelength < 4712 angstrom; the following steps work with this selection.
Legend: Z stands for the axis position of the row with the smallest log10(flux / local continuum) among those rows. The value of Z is 4702.84 angstrom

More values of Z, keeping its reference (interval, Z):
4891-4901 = 4891.71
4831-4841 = 4840.17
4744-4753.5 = 4745.27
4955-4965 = 4957.48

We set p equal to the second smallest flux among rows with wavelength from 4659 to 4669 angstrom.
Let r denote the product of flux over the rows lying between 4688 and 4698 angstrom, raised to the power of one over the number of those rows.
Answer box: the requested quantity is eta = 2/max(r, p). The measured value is 0.0872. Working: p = 20.9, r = 22.9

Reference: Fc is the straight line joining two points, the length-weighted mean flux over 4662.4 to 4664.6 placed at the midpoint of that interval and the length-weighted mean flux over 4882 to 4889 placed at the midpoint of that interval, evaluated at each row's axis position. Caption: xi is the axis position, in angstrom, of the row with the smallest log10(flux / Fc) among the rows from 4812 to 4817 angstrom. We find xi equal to 4812.39 angstrom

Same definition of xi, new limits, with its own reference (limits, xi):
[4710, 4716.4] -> 4714.77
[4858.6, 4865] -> 4861.39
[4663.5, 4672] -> 4667.24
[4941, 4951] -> 4946.07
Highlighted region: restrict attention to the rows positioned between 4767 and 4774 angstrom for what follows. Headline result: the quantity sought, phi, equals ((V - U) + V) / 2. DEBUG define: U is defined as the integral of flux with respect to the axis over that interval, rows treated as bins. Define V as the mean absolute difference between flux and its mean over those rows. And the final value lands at -82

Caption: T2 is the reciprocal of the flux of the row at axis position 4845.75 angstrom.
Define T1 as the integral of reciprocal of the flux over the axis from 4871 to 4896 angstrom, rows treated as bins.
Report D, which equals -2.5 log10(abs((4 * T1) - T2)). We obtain -1.64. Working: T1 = 1.14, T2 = 0.0439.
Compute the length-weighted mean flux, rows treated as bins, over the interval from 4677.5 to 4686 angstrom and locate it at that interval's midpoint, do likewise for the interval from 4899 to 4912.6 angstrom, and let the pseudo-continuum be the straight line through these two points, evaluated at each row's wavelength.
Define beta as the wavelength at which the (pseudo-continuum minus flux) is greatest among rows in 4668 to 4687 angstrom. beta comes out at 4668.32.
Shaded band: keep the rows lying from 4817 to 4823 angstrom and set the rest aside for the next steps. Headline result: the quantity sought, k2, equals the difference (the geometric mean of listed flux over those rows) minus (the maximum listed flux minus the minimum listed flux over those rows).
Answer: 22.3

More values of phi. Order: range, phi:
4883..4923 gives -440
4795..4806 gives -127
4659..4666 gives -80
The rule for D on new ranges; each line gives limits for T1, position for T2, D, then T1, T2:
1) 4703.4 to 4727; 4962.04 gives -1.55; 1.05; 0.0442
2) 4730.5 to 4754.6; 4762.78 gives -1.54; 1.04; 0.0448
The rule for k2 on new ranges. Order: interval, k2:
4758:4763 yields 21.8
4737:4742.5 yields 22.2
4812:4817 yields 23.0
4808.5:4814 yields 21.8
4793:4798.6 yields 23.0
